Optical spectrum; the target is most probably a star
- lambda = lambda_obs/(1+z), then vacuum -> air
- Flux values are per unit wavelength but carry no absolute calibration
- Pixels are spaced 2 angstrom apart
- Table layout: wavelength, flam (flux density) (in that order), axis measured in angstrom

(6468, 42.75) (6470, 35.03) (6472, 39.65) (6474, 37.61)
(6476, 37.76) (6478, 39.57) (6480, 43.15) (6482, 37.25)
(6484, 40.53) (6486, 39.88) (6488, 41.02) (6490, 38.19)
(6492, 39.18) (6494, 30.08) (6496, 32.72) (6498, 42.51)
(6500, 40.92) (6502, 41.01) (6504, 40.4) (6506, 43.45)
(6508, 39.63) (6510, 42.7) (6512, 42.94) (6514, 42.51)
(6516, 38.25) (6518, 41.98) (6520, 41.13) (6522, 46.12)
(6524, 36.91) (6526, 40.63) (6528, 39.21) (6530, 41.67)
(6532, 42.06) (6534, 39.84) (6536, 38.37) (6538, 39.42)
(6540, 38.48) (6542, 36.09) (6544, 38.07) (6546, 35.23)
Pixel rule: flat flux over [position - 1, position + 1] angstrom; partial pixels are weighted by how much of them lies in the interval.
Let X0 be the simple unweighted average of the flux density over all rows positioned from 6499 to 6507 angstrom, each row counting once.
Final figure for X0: 41.4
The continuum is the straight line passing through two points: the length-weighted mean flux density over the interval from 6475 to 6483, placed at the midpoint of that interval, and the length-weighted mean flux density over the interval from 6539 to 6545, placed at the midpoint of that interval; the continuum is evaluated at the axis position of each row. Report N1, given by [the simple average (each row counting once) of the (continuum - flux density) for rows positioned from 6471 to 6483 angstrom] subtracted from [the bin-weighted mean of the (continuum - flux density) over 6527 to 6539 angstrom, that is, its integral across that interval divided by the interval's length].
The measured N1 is -3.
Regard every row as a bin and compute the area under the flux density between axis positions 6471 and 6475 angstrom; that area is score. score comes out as 155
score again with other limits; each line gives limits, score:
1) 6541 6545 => 148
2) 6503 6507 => 168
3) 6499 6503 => 164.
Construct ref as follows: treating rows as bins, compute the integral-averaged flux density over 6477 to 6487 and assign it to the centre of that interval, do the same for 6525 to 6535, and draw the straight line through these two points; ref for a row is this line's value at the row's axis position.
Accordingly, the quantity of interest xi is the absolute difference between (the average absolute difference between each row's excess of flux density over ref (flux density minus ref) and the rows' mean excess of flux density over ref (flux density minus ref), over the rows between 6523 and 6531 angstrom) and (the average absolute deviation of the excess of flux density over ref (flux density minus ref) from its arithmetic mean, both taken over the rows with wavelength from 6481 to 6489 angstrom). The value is 0.34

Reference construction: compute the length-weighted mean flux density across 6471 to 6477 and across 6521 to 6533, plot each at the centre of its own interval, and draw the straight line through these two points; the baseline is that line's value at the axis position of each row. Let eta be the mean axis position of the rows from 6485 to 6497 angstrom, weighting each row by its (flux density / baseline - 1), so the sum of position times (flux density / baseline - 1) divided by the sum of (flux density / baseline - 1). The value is 6496.0 angstrom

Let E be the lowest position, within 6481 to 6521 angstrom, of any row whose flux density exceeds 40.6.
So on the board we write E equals 6488 angstrom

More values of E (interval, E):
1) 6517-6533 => 6518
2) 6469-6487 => 6480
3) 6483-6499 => 6488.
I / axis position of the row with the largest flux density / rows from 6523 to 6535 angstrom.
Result 6532 angstrom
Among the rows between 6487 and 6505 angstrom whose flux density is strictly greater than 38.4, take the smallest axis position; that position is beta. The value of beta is 6488 angstrom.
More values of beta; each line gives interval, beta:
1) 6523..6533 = 6526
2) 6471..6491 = 6472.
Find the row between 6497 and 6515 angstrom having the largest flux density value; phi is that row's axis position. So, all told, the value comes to 6506 angstrom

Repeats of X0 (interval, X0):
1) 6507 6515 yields 41.9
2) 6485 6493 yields 39.6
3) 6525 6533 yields 40.9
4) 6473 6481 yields 39.5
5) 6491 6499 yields 36.1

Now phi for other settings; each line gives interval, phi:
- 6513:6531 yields 6522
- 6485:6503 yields 6498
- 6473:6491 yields 6480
